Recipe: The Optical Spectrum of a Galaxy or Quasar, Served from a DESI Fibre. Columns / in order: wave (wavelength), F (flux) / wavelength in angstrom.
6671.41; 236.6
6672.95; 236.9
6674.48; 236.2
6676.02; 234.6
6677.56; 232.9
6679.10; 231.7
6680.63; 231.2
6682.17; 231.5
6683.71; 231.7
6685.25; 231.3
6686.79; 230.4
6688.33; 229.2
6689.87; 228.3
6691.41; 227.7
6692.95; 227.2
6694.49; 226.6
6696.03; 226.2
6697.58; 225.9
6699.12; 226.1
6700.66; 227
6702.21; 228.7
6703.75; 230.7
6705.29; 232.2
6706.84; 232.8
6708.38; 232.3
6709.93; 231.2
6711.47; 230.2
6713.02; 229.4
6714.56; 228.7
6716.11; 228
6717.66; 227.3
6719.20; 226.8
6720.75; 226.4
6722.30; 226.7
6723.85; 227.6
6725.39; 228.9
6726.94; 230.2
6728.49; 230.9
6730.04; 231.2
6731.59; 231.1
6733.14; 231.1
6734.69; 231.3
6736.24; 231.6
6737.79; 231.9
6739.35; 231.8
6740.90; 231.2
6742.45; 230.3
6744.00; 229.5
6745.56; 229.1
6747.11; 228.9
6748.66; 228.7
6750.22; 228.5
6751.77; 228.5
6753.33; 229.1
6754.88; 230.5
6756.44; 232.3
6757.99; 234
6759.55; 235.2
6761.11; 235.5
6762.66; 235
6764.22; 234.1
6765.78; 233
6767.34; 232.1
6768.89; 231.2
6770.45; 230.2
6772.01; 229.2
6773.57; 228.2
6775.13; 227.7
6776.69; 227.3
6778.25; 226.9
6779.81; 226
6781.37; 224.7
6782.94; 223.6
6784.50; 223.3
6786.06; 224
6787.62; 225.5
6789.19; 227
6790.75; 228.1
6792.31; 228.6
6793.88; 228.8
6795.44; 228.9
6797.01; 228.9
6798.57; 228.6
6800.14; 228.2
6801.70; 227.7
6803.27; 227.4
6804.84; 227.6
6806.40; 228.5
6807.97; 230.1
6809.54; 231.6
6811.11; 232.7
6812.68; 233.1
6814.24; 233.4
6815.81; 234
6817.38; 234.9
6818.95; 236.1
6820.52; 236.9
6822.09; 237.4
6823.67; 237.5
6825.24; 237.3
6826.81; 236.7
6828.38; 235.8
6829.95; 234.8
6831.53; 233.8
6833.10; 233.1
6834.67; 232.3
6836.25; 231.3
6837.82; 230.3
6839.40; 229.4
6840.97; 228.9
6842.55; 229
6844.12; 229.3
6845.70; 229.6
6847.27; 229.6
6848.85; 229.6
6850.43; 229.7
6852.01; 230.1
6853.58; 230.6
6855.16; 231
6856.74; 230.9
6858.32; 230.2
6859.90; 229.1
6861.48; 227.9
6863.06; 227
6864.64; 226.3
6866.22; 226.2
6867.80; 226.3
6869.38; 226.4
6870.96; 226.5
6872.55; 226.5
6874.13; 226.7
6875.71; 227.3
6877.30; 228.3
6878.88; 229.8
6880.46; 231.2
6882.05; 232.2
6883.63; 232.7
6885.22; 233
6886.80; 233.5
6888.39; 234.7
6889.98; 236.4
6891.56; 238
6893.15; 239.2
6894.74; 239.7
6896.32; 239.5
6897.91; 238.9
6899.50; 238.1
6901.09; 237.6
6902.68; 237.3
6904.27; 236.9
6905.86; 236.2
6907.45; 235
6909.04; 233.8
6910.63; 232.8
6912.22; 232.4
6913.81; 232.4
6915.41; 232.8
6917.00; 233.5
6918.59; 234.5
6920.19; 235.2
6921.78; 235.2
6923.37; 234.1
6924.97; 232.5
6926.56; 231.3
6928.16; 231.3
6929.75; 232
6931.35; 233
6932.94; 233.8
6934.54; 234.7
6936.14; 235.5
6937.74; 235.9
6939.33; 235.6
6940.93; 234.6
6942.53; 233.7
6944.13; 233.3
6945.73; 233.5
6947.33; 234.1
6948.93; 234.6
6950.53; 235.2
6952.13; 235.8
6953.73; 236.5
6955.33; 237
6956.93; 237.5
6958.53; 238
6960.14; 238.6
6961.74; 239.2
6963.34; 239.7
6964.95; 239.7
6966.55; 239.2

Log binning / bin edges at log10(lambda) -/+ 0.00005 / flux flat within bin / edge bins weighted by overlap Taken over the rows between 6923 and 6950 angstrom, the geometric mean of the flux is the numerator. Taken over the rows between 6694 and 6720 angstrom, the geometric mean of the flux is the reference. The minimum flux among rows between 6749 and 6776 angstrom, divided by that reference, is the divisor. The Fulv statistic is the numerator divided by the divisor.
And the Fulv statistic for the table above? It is 235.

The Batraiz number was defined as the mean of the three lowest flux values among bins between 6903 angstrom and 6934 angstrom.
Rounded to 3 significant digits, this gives 232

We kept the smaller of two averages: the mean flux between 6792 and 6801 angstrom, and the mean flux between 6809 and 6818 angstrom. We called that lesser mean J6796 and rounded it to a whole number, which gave 229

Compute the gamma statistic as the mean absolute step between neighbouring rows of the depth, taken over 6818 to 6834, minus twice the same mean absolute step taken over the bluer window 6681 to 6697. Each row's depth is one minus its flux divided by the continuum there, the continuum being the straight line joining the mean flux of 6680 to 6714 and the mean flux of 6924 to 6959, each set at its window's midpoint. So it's -0.0029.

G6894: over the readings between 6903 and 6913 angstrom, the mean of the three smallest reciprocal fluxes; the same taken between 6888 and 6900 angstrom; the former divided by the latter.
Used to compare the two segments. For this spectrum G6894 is 1.01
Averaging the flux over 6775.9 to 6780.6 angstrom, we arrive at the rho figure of 227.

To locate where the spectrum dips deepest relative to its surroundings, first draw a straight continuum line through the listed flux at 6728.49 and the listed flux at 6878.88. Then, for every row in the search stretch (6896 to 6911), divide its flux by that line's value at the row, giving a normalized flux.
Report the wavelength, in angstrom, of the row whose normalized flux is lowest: 6910.63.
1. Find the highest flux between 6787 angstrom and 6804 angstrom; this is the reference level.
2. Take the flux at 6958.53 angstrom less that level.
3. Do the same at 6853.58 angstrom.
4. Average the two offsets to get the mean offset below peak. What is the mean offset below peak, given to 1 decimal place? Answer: 5.4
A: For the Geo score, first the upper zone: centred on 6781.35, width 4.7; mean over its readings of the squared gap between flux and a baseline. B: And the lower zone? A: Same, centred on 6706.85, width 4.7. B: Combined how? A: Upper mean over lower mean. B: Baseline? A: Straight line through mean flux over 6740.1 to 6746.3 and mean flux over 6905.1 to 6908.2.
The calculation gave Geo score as 3.3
